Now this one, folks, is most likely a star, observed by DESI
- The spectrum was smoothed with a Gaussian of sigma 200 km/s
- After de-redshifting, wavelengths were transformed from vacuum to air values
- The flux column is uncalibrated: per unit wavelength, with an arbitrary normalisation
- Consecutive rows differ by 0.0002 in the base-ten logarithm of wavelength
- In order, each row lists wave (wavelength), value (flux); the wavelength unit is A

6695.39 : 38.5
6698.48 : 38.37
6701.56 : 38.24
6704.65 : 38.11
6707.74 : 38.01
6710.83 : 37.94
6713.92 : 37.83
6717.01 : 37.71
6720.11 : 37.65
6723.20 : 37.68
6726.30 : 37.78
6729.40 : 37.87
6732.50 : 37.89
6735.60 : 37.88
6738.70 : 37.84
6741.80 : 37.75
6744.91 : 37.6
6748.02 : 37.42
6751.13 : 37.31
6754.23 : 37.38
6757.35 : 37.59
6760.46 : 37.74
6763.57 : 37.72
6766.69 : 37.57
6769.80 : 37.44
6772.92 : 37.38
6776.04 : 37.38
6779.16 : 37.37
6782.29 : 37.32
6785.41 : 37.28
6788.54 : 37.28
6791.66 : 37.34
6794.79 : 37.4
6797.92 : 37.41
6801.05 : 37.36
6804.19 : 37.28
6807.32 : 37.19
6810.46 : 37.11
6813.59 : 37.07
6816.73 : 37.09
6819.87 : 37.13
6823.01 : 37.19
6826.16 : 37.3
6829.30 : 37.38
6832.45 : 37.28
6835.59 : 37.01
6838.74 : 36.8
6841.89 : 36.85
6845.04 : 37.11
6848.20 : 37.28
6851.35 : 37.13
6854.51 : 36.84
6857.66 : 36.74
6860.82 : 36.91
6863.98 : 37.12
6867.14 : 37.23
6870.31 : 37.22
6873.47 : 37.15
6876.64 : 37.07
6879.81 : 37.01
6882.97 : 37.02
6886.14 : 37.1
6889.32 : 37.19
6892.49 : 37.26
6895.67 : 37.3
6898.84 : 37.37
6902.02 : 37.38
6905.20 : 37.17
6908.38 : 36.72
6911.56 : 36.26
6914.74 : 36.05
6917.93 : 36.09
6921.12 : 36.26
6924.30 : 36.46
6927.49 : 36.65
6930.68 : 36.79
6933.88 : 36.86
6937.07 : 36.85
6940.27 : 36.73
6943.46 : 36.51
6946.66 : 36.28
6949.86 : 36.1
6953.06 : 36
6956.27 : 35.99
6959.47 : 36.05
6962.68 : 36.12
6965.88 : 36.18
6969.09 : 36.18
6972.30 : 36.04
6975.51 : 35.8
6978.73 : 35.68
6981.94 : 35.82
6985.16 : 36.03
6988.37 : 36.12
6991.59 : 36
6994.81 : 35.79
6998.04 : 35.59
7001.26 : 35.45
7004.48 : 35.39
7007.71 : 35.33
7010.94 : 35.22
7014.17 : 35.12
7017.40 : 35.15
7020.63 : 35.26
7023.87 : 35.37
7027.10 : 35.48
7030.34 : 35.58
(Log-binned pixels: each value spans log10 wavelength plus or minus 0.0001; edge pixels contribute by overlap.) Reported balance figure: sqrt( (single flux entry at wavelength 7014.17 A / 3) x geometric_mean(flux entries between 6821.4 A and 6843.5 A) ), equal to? 20.84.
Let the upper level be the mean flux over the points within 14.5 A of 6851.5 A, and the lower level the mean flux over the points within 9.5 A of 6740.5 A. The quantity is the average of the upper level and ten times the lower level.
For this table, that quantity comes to 207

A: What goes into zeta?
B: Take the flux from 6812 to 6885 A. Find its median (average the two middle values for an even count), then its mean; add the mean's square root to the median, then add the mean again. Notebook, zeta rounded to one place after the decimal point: 80.3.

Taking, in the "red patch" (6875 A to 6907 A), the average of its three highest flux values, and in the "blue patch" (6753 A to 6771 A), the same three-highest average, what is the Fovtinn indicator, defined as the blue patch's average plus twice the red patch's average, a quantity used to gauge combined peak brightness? 112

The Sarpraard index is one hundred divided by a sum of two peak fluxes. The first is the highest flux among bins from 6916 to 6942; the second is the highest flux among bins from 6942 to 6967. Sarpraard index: 1.36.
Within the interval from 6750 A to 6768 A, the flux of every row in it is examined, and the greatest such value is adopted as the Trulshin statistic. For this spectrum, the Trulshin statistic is 37.74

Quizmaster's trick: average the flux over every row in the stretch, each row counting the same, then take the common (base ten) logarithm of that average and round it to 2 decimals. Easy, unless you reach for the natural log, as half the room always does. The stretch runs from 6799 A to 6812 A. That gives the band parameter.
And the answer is 1.57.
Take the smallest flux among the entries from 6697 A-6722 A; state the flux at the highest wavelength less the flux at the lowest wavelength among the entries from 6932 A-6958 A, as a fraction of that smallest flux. -0.023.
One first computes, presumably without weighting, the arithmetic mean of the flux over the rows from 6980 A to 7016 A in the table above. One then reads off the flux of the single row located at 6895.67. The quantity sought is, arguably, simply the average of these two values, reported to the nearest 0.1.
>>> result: 36.5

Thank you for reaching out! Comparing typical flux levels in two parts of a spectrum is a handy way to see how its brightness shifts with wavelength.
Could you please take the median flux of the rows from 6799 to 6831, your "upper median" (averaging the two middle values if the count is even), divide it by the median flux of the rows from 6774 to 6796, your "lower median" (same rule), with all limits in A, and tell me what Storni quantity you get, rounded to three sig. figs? 0.996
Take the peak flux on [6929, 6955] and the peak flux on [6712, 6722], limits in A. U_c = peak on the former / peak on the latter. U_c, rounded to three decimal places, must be 0.974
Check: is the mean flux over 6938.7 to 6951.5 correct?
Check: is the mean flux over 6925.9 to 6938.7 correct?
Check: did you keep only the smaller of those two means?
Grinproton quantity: 36.4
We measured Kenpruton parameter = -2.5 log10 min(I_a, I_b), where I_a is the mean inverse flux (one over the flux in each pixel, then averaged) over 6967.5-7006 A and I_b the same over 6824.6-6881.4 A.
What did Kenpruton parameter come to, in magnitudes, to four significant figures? 3.923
